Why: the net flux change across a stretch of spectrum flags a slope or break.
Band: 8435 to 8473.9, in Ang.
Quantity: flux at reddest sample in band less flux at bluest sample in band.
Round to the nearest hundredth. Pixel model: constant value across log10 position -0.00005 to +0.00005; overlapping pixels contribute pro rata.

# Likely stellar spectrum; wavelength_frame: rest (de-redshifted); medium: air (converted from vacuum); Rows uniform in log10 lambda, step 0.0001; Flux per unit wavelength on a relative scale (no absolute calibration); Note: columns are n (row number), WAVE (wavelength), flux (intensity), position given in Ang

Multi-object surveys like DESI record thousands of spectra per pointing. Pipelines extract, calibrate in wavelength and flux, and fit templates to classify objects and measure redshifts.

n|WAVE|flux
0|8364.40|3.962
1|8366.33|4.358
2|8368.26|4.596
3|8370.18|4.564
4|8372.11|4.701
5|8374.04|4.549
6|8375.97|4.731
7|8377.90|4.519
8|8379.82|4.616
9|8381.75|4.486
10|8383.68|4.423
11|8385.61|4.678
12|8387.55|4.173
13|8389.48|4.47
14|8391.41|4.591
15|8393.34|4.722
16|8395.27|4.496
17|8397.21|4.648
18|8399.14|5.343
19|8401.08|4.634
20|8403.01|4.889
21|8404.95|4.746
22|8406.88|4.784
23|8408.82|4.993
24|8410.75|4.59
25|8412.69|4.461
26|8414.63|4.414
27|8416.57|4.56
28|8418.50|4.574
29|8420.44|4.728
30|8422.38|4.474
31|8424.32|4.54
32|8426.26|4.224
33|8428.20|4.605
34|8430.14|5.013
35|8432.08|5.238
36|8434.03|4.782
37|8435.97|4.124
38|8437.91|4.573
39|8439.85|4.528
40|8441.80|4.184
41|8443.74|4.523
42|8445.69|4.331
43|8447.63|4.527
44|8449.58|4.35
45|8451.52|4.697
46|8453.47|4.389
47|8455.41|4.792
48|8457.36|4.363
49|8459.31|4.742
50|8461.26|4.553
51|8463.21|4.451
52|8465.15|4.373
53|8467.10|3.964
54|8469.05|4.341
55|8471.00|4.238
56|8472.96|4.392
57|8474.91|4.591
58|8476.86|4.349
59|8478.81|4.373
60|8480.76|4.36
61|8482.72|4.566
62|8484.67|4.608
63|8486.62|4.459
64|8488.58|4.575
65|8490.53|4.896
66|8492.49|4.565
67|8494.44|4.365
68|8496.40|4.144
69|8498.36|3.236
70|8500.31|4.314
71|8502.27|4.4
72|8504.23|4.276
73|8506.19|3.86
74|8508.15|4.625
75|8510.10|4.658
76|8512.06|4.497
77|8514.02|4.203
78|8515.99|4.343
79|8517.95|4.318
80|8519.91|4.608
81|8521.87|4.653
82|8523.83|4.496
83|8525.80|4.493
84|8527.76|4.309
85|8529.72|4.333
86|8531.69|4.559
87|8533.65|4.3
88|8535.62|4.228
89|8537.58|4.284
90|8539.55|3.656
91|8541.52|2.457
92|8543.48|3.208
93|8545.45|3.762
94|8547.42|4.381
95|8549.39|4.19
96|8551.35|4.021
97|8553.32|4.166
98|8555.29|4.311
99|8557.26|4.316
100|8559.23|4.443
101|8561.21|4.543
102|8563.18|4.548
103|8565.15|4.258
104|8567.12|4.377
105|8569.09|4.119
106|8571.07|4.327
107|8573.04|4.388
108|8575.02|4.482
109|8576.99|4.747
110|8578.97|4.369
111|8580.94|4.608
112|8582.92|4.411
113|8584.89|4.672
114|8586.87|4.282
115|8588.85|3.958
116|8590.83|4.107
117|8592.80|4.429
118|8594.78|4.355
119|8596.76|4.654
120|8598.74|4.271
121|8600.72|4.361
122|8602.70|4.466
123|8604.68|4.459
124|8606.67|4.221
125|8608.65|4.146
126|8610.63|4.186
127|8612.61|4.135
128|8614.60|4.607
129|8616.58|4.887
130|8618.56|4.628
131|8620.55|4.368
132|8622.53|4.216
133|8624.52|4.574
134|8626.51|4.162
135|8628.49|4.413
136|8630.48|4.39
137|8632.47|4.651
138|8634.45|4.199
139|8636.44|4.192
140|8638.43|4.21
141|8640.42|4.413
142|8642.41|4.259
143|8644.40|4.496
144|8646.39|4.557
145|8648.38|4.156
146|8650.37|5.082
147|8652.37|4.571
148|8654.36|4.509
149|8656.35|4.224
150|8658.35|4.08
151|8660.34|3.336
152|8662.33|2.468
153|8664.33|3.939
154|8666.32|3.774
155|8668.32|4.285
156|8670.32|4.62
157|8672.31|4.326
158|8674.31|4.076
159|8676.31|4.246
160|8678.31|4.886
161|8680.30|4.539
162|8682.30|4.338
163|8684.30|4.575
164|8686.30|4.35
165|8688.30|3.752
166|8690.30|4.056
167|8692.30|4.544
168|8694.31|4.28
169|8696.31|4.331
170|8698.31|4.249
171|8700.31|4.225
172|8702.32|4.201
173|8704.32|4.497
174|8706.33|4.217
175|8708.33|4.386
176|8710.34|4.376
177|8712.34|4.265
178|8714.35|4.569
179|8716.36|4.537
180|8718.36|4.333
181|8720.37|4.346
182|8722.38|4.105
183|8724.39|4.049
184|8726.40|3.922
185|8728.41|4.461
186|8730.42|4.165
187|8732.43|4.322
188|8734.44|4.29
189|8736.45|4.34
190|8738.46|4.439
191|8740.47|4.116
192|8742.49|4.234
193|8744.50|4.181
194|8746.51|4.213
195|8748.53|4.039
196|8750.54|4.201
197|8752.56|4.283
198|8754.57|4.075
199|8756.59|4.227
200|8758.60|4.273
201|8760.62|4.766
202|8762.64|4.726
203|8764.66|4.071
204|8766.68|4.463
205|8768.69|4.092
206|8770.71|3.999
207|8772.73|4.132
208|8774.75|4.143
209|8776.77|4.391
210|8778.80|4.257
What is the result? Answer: 0.27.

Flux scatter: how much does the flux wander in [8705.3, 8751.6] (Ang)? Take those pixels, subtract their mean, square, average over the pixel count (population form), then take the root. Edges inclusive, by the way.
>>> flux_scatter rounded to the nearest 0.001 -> 0.158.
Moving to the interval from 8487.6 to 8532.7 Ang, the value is 0.321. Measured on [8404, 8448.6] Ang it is 0.259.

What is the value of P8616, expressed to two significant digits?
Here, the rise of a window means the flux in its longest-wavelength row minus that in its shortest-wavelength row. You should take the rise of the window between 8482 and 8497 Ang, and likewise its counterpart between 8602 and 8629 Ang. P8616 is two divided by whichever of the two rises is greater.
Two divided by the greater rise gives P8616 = -38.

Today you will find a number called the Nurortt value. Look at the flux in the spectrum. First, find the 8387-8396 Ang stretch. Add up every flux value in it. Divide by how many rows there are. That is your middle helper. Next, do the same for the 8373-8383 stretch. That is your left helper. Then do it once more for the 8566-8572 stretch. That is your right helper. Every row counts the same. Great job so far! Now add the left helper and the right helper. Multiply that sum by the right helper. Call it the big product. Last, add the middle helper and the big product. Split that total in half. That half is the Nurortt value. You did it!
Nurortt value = 21.2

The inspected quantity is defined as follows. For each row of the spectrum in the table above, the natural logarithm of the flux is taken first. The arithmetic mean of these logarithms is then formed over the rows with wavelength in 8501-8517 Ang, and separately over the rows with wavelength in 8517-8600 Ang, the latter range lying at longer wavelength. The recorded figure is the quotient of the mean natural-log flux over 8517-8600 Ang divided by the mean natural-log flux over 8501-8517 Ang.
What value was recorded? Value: 0.984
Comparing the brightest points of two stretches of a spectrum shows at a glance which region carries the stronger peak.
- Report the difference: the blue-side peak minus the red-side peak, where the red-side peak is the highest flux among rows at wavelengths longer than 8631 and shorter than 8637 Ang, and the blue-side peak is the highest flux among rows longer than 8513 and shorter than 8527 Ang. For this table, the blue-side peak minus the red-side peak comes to 0.00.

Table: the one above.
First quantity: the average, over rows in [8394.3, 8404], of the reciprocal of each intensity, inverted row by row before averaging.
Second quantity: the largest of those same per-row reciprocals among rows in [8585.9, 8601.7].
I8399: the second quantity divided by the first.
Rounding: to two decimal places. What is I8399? 1.21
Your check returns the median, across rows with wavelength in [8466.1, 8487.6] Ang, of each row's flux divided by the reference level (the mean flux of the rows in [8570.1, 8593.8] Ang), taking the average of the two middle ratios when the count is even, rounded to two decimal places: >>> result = 0.99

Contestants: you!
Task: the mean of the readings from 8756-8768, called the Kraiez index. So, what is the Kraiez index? 4.42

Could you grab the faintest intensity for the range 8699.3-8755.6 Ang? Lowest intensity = 3.922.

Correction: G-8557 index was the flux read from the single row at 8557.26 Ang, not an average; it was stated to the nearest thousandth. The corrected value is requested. 4.316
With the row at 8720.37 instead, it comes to 4.346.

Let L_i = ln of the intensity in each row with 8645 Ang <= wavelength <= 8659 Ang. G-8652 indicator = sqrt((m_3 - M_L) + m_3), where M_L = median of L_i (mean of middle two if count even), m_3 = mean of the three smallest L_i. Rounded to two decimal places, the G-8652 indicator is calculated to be 1.16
